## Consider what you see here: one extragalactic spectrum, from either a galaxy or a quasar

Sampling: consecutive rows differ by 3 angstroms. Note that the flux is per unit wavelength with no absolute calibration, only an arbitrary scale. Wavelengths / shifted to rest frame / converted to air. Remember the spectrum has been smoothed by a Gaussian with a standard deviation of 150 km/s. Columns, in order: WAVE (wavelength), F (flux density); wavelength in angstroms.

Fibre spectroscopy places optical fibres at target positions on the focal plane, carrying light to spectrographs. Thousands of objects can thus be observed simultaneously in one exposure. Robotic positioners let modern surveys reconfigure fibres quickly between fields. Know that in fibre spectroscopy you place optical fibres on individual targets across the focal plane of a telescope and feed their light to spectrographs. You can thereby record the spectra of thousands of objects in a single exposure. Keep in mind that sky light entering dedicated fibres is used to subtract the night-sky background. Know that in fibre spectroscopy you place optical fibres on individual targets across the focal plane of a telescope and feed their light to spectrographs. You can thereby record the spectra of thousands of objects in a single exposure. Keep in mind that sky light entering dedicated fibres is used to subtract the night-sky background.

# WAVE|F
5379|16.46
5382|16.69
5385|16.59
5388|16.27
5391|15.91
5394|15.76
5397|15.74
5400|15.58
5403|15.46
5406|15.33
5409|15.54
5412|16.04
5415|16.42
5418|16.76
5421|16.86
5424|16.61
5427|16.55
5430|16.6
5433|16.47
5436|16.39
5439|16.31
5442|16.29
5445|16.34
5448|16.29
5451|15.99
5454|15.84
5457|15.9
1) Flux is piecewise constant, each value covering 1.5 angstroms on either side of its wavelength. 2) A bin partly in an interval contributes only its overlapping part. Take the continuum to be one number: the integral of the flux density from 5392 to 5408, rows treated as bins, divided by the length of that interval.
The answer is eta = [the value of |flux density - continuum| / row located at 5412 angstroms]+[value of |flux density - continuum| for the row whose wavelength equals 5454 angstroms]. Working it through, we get 0.7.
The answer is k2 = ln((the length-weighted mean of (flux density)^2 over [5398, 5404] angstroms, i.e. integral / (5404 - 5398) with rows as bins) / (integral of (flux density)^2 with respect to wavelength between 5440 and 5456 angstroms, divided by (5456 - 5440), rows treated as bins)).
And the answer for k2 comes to -0.08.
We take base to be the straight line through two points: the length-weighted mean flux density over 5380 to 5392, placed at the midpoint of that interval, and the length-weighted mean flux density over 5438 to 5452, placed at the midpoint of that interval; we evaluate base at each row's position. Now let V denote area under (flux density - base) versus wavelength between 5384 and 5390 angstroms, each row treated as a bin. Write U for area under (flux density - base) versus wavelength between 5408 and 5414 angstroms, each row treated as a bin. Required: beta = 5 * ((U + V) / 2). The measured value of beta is -7.2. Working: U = -3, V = 0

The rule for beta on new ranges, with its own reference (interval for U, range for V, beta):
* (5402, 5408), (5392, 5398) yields -23.2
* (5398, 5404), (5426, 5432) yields -7.9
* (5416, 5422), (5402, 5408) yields -7.2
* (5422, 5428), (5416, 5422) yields 11.6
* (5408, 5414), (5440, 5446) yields -6.1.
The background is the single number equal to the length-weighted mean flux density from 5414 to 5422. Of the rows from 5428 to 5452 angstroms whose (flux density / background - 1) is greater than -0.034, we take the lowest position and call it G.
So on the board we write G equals 5430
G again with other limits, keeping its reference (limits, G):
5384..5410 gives 5385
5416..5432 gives 5418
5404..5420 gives 5415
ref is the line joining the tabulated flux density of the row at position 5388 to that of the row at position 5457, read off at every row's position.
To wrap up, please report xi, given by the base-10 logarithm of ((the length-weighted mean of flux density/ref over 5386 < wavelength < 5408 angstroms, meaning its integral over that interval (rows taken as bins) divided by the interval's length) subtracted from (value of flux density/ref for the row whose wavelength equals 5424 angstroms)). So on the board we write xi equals -1.20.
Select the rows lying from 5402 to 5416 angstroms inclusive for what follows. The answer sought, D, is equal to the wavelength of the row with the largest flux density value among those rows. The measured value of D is 5415 angstroms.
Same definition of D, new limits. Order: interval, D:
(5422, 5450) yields 5424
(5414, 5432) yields 5421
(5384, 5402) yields 5385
